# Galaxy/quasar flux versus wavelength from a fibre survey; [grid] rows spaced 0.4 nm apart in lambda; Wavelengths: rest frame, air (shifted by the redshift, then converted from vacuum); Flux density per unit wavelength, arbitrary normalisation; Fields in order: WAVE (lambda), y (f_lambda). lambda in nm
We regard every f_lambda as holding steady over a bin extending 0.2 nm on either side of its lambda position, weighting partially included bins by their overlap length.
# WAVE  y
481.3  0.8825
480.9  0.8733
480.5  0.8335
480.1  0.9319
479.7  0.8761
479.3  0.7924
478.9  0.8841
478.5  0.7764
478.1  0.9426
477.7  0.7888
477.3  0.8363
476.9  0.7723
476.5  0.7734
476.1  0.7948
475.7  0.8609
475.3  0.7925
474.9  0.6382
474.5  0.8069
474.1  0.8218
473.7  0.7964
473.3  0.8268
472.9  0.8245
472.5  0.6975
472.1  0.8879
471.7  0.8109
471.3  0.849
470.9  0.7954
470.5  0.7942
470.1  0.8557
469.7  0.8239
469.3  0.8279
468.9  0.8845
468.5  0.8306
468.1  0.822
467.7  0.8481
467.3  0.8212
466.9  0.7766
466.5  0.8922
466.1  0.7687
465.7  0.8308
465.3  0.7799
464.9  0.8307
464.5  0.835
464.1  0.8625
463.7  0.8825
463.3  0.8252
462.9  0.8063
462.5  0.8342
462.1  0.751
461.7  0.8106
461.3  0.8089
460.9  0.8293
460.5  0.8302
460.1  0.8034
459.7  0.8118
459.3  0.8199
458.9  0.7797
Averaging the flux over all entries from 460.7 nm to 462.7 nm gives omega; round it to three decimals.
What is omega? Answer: 0.807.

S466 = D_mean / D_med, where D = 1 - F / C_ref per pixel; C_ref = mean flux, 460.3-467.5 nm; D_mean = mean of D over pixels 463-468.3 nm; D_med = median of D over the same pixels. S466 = 0.8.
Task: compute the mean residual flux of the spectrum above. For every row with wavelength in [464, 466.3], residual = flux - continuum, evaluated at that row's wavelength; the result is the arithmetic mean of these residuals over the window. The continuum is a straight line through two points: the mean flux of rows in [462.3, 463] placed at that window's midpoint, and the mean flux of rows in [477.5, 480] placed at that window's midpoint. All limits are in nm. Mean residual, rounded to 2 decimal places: -0.01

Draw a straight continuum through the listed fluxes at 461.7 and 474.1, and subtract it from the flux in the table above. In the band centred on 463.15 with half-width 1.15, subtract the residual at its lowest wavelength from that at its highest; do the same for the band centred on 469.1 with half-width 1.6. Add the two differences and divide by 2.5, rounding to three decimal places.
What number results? 0.021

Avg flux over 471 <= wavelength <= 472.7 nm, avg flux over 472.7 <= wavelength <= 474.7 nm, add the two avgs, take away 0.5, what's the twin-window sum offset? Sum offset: 1.13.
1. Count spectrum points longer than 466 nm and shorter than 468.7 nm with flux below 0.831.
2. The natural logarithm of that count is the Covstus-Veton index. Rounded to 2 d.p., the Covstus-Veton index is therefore 1.61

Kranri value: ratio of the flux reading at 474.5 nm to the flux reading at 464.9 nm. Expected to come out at 0.97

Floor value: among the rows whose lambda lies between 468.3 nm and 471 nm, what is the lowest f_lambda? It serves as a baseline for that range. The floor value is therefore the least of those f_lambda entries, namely 0.7942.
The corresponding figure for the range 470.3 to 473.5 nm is 0.6975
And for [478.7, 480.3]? 0.7924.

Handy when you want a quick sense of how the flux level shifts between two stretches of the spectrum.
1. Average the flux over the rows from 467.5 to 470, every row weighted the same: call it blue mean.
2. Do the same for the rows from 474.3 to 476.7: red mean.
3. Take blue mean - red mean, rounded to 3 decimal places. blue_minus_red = 0.062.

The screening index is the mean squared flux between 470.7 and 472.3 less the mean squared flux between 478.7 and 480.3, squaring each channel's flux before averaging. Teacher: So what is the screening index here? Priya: -0.062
